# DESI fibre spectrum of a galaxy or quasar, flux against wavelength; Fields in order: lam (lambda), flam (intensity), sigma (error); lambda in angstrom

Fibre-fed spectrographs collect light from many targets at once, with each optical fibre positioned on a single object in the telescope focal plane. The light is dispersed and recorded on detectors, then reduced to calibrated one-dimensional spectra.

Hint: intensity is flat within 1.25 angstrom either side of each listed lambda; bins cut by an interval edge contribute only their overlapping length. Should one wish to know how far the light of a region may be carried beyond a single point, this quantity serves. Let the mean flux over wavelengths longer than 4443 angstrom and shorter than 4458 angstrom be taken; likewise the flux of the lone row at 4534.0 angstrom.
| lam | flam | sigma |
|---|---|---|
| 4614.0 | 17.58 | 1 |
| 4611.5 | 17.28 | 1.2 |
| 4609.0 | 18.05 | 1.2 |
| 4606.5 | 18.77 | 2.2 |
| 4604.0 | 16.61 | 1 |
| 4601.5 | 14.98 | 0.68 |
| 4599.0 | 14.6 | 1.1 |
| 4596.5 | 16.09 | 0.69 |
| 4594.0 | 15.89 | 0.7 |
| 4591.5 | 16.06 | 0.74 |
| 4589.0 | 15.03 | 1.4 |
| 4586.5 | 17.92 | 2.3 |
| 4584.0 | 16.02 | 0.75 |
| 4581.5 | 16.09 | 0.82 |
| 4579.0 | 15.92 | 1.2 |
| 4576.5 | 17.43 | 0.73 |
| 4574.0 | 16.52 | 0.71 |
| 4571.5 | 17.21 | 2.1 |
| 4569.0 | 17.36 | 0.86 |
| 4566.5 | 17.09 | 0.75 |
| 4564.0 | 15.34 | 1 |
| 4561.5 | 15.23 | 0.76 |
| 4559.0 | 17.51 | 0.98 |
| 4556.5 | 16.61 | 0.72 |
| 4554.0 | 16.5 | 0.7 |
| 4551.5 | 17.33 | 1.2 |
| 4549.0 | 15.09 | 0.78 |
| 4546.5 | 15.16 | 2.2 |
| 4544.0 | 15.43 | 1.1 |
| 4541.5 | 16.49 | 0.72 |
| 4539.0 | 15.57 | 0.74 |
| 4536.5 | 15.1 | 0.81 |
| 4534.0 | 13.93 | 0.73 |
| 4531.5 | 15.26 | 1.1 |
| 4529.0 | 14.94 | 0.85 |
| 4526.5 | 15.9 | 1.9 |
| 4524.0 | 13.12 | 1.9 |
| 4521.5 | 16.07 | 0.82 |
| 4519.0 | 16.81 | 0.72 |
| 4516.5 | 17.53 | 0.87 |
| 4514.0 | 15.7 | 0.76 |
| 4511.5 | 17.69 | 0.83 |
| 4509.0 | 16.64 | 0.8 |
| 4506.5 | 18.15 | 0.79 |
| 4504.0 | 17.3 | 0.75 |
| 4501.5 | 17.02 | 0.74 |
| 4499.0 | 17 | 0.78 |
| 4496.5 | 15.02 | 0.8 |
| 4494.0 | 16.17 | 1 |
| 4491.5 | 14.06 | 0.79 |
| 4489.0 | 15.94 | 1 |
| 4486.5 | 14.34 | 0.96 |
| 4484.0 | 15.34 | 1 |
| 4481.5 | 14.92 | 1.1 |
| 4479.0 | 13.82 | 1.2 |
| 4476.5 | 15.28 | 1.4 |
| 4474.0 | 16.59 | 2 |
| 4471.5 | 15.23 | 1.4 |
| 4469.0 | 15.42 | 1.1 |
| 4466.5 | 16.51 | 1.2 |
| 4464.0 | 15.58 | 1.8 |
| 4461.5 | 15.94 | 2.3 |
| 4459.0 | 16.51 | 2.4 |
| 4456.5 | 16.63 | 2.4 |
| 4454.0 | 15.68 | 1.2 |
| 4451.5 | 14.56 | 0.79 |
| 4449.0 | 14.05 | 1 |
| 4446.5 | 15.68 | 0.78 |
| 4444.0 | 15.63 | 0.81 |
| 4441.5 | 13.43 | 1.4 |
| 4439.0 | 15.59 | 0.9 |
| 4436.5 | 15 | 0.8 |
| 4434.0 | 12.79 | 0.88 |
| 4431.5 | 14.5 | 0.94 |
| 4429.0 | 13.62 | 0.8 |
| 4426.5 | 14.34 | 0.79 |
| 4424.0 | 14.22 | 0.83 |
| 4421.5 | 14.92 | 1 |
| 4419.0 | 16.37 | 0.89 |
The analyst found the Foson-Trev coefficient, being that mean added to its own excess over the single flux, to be 16.8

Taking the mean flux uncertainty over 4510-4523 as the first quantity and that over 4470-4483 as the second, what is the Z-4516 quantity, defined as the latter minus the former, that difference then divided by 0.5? 1.2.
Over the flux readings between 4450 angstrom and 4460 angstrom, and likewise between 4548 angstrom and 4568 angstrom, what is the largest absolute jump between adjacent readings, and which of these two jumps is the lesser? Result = 1.1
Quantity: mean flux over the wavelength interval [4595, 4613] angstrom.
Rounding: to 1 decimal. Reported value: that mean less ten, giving 6.6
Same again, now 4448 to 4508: 5.7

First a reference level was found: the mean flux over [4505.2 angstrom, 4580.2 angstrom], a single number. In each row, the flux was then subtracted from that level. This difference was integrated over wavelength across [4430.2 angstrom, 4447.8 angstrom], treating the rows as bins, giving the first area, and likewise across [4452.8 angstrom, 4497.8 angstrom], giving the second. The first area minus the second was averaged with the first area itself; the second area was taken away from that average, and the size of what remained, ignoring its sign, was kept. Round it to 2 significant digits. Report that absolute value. 18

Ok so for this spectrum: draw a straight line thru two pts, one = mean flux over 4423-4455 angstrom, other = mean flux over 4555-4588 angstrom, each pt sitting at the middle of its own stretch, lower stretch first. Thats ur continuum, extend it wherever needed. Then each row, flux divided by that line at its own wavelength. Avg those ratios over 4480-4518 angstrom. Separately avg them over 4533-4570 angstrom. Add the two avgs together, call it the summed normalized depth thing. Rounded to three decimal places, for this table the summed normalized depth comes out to 2.024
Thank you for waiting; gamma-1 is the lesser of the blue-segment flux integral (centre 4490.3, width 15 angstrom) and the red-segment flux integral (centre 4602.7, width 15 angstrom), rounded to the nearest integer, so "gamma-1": 227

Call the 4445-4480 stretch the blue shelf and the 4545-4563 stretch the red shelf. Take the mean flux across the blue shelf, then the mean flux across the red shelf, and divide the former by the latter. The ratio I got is 0.96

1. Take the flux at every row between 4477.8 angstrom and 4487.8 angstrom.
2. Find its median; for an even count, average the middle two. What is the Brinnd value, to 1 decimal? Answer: 14.6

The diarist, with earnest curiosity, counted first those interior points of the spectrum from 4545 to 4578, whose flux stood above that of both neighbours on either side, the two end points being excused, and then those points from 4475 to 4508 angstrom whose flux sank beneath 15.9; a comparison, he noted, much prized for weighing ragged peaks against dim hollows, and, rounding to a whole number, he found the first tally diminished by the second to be -4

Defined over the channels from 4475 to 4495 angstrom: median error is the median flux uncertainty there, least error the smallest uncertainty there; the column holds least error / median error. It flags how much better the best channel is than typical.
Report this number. 0.79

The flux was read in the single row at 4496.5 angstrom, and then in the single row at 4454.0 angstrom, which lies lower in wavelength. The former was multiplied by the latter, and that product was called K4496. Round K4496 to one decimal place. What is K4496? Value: 235.5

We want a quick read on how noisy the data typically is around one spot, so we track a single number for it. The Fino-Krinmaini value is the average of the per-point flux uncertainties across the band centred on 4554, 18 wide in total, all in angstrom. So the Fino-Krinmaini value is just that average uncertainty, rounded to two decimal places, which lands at 1.05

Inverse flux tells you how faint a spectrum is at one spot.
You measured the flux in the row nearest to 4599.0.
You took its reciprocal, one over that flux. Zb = 0.0685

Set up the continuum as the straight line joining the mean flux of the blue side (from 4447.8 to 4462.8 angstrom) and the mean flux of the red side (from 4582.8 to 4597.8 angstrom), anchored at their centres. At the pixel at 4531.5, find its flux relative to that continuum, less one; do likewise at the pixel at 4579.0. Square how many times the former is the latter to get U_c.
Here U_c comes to 11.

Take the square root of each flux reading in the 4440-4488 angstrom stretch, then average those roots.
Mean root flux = 3.91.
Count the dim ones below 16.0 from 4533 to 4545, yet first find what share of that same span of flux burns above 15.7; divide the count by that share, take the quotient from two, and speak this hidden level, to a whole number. -18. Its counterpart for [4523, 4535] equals -23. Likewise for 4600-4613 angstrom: 1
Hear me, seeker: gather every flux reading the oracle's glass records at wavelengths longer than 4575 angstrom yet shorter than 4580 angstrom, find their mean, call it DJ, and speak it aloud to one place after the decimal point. 16.7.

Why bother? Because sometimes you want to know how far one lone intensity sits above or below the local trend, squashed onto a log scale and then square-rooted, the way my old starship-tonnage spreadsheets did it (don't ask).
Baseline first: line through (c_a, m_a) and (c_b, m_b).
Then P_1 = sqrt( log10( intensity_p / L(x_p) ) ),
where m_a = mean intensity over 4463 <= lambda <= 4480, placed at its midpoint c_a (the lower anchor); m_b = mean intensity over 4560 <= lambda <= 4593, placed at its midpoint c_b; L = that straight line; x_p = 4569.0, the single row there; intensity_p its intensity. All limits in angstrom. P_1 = 0.16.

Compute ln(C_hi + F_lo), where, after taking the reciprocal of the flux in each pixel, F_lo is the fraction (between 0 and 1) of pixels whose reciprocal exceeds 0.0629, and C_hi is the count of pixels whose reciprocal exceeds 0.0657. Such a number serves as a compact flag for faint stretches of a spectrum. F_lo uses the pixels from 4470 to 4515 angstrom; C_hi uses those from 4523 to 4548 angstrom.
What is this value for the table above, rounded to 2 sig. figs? 1.7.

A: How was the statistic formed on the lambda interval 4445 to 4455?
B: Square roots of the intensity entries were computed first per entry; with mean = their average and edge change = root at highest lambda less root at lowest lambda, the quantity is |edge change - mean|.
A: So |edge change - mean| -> 3.87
